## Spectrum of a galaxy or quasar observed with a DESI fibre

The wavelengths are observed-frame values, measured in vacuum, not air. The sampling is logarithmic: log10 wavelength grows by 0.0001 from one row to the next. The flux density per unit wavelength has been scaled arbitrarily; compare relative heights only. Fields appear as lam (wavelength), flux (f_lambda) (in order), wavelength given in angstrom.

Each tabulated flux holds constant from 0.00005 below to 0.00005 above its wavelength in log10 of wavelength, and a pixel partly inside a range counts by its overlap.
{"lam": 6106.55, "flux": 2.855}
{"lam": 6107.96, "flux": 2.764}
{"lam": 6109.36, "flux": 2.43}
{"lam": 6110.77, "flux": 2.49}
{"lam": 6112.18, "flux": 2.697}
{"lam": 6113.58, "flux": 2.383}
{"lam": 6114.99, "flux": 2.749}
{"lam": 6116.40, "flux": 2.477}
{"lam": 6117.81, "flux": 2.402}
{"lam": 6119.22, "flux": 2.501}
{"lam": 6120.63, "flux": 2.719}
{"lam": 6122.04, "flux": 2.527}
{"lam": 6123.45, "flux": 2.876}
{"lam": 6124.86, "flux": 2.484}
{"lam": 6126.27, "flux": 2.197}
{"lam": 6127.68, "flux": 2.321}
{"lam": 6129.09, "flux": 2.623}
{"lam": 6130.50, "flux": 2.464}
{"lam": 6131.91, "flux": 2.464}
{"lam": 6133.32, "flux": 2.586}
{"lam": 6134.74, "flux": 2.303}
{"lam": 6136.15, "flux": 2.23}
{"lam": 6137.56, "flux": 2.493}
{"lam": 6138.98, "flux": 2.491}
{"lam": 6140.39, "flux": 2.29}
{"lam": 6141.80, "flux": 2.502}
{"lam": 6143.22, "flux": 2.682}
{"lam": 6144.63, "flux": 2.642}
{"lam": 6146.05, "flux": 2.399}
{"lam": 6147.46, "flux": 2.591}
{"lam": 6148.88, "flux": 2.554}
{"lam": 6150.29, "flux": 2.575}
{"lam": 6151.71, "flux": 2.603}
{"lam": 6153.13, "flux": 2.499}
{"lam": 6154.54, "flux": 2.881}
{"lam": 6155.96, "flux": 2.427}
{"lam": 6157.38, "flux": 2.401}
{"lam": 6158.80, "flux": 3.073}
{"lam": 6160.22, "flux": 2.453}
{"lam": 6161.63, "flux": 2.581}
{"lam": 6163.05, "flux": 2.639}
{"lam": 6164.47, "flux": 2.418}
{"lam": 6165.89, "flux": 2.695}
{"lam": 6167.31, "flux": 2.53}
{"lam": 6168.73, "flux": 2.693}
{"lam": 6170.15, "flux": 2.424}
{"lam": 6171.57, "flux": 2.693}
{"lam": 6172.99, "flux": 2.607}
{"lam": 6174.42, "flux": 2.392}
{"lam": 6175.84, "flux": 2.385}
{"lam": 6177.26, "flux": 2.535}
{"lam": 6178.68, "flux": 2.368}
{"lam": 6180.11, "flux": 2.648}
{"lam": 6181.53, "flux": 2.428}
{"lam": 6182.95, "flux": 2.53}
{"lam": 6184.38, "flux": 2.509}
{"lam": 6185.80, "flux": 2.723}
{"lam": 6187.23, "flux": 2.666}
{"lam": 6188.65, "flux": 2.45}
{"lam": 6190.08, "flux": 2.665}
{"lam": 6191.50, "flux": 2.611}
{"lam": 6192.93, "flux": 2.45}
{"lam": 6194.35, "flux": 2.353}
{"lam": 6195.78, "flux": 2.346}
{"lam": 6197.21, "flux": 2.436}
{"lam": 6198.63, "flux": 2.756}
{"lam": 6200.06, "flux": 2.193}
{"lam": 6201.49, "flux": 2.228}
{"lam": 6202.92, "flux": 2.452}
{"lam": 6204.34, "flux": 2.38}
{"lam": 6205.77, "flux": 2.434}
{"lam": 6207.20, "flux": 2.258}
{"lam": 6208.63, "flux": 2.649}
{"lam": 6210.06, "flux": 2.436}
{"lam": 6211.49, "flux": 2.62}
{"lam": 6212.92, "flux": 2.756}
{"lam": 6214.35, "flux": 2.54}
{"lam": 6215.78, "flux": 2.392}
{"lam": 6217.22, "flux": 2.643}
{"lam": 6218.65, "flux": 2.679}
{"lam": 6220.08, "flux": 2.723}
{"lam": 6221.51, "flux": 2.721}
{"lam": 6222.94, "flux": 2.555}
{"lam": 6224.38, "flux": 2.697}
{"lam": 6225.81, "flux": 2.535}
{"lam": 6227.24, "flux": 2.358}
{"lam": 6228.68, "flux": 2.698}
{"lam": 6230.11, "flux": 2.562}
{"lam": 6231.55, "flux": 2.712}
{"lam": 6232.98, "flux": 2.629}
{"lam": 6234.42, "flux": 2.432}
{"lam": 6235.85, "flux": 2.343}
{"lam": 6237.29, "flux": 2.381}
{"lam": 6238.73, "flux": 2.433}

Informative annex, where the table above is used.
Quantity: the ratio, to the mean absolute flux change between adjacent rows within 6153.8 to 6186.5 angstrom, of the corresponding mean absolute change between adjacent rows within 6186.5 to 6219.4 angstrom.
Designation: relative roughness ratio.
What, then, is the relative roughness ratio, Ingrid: 0.81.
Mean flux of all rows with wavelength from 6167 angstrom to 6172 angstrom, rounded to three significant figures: 2.58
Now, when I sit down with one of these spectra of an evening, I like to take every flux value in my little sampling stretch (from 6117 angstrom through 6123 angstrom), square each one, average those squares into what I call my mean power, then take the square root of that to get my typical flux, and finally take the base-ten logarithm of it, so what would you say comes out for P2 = 0.405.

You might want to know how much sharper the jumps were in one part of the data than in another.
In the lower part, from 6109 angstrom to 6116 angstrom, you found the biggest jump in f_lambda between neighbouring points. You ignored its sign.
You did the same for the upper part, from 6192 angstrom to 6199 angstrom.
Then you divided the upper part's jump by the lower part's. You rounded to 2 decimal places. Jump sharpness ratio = 0.87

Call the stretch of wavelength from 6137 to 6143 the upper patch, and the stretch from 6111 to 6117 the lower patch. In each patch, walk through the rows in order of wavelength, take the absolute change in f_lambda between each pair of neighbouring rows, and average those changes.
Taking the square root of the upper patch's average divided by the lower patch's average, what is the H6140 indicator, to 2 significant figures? 0.66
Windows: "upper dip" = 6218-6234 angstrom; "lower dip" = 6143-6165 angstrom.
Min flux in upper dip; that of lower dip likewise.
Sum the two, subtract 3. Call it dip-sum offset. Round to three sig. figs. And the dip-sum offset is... 1.76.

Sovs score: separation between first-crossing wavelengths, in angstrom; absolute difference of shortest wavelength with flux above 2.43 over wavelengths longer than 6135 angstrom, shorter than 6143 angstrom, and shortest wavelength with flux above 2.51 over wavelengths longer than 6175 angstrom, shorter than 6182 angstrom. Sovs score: 39.7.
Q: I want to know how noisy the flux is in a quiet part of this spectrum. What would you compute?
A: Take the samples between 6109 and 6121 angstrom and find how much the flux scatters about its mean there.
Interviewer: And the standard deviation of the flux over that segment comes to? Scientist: 0.14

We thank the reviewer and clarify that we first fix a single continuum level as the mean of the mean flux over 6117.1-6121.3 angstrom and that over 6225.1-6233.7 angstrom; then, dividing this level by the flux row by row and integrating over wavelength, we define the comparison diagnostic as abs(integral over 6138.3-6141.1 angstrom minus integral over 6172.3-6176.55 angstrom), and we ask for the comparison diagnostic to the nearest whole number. 1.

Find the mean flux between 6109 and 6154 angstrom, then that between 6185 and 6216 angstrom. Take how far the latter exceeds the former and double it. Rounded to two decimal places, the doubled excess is -0.03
